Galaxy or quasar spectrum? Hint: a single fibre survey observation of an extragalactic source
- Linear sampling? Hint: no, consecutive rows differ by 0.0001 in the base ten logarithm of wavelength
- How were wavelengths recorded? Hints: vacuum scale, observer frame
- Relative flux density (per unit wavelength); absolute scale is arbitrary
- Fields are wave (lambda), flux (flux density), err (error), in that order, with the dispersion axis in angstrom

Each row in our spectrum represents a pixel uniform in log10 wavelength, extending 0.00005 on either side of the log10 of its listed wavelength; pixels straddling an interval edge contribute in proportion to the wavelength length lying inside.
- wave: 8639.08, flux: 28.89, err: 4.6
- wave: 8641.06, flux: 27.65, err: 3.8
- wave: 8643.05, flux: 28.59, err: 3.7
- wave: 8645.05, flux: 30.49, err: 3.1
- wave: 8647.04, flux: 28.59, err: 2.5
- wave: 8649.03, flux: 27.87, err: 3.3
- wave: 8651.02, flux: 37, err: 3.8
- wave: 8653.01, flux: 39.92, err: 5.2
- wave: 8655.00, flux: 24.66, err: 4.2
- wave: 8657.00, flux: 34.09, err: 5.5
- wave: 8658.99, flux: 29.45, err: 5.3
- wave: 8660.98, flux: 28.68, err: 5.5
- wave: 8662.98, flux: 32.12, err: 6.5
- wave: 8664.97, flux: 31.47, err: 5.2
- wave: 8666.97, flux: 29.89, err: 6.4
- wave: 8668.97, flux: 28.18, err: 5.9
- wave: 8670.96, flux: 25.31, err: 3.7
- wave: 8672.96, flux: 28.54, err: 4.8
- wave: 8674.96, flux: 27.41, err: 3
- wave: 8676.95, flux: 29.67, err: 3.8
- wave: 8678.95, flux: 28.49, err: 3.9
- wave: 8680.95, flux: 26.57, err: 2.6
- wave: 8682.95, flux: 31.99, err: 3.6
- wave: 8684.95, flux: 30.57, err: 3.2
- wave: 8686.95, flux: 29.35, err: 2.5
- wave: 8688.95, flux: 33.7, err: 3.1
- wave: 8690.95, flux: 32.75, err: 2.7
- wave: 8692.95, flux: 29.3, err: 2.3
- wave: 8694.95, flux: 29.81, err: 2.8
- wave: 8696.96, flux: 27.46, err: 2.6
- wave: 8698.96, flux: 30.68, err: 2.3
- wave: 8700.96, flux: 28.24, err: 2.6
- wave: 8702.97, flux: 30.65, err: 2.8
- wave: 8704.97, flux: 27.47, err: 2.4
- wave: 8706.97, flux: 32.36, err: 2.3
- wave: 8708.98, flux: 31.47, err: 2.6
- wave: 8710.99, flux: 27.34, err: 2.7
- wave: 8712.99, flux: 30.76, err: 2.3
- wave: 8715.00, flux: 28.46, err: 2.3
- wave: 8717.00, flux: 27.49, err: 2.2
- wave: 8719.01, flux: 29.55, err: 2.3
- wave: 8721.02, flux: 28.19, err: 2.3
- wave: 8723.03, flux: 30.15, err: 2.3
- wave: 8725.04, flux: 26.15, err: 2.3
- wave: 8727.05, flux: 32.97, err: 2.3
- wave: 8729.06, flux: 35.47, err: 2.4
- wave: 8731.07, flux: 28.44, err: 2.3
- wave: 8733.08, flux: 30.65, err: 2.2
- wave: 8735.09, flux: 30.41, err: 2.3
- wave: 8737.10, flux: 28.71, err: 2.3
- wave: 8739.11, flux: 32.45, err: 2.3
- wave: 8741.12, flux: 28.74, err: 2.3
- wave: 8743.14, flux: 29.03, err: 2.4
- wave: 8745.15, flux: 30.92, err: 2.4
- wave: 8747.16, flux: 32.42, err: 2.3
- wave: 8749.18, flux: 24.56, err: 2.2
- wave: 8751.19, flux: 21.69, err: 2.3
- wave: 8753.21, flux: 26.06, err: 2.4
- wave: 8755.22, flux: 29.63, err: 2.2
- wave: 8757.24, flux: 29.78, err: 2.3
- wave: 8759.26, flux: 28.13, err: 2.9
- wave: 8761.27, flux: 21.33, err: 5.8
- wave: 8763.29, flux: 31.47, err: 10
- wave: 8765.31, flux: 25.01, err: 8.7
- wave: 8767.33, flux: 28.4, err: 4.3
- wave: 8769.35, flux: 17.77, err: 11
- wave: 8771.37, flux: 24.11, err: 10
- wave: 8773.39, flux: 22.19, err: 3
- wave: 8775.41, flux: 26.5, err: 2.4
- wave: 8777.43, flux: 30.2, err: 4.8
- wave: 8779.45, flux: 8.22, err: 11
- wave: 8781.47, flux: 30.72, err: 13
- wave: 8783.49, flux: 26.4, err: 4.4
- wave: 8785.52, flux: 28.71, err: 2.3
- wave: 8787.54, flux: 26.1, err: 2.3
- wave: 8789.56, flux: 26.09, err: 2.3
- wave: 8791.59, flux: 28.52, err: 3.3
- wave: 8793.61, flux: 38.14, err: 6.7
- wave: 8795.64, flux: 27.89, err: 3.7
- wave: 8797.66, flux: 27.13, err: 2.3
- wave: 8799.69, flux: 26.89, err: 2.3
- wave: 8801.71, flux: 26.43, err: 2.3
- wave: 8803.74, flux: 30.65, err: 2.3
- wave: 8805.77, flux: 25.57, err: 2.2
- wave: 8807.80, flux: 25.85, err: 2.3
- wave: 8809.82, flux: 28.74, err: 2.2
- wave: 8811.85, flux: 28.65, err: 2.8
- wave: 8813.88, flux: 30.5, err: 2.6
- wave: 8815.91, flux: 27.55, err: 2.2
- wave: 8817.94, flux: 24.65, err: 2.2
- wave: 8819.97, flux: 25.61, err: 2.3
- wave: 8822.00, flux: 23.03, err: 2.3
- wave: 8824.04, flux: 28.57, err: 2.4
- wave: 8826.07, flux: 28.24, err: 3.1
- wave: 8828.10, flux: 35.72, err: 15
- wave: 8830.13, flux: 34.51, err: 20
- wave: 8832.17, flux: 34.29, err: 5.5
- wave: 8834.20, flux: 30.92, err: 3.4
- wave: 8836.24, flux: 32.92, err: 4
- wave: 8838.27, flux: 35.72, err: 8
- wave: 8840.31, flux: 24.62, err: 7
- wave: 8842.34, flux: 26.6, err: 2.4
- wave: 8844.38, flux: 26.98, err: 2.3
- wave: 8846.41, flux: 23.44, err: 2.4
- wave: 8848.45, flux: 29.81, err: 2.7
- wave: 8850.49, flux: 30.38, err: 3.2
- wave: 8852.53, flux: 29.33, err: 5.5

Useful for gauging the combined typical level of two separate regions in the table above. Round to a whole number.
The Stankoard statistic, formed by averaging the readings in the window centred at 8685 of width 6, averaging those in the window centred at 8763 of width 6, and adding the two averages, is 57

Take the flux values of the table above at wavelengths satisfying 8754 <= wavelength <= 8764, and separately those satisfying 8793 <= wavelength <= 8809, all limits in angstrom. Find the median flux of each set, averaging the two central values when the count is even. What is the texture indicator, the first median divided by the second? 1.10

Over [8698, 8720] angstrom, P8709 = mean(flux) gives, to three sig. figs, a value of 29.5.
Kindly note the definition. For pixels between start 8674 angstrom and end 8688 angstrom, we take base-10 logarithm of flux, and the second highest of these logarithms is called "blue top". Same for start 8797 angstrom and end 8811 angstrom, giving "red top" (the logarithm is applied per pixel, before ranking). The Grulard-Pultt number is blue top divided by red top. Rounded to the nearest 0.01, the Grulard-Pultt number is 1.02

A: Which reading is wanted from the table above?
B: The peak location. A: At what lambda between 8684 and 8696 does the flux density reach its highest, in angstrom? 8688.95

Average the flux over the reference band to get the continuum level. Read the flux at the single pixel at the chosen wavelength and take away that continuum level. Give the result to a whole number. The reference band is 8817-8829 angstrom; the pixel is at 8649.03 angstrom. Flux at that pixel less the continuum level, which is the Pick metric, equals 0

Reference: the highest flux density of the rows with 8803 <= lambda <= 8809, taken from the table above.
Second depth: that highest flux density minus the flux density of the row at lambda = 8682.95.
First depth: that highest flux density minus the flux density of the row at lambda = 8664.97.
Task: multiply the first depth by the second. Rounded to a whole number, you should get 1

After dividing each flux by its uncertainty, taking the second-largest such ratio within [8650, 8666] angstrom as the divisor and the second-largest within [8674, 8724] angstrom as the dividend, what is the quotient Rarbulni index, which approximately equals 1.7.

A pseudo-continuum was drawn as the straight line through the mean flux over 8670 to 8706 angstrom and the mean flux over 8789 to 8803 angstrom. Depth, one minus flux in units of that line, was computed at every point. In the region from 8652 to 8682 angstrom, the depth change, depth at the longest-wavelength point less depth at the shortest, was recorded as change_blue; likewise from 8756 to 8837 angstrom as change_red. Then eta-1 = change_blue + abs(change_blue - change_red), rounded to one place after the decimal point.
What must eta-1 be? 1.0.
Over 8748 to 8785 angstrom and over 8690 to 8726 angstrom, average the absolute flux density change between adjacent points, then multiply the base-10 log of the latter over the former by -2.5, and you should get 1.1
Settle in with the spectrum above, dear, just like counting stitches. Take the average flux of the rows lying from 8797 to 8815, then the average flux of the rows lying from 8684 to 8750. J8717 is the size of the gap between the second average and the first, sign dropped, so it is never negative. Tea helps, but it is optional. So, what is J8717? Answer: 2.1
